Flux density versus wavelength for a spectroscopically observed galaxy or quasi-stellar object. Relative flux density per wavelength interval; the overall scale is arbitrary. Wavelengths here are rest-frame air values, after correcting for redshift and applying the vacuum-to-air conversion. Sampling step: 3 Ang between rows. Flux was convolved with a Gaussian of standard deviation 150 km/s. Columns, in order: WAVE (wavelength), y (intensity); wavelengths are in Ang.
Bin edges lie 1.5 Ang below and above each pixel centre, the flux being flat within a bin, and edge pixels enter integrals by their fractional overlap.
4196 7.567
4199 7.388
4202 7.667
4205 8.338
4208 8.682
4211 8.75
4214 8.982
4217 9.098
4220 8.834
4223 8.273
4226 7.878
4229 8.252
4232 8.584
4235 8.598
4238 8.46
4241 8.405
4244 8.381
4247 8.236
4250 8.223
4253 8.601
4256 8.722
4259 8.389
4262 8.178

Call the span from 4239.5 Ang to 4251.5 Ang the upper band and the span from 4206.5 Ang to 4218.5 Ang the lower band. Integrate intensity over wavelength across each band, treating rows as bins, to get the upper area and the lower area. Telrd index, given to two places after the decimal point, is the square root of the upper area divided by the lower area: 0.97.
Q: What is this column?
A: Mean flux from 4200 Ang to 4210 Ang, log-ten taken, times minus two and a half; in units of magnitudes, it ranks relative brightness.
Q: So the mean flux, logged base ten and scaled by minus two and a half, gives -2.29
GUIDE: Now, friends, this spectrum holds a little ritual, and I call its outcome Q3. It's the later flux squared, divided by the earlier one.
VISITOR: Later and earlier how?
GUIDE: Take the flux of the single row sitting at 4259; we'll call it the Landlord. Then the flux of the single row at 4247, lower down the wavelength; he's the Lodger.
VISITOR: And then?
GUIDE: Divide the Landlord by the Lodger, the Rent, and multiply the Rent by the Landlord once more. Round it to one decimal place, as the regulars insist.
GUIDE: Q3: 8.5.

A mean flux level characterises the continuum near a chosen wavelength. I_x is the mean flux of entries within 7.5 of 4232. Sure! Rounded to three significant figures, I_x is 8.35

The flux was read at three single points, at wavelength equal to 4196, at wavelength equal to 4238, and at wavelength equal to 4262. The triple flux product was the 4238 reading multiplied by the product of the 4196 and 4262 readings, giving 524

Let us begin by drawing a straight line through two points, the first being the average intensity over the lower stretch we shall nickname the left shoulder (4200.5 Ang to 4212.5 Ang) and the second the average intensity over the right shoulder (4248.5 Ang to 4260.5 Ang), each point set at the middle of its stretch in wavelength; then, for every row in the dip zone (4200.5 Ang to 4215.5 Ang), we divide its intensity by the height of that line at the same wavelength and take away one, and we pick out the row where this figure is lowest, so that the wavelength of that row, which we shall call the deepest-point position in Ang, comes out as 4202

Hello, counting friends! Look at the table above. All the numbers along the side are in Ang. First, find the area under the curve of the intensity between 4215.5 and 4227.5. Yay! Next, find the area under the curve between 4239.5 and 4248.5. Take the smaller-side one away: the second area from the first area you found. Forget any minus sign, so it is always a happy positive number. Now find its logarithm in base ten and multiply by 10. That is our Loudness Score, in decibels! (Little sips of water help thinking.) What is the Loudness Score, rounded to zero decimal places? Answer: 14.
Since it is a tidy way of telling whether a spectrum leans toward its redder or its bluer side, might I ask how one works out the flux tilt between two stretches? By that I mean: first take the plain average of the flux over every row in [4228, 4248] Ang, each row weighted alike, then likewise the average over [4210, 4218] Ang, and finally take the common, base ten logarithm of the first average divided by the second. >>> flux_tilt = -0.026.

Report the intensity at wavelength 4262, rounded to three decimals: 8.178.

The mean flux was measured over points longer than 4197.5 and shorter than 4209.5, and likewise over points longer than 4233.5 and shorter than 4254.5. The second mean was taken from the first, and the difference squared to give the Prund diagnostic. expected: 0.16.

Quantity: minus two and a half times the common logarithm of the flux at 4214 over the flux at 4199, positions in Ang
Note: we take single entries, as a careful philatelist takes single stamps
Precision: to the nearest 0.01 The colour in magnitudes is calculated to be -0.21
